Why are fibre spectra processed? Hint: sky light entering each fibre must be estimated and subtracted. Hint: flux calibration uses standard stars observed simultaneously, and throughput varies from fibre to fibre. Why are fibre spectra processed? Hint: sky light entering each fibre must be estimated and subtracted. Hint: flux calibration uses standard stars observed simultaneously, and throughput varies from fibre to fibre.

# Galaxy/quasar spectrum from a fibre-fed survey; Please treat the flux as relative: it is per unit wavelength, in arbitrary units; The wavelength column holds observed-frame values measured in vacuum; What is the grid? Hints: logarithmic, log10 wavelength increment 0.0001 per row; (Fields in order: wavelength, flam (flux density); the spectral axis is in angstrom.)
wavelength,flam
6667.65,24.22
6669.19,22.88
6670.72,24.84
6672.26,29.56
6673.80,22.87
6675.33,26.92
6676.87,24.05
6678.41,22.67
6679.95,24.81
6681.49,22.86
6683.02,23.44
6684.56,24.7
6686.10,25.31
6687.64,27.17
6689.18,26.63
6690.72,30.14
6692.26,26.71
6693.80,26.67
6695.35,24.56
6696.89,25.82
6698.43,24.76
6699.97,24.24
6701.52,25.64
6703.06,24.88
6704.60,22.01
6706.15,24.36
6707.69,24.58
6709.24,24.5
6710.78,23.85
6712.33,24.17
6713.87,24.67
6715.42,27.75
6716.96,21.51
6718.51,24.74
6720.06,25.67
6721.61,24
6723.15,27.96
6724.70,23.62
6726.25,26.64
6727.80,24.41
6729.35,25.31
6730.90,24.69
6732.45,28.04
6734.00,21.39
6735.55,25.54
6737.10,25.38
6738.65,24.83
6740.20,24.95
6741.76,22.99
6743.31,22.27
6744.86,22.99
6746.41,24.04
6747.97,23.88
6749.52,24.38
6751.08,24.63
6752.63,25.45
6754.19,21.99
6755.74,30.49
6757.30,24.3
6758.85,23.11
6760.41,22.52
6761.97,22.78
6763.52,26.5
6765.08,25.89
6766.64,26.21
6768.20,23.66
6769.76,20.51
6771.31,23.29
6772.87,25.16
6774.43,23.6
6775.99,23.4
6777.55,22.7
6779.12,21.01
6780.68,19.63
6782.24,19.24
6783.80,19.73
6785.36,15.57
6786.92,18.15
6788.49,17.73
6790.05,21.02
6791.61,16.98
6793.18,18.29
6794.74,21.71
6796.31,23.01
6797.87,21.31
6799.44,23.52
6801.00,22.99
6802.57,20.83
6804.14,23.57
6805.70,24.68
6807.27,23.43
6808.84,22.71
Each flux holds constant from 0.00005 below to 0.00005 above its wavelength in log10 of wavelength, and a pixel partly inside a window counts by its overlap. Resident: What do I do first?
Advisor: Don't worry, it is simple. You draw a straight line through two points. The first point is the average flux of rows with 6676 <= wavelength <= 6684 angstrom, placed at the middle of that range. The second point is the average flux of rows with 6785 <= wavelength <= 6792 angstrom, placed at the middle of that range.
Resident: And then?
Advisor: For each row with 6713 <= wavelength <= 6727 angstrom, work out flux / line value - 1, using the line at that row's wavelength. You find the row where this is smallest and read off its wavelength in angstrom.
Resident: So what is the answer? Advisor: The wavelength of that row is 6716.96 angstrom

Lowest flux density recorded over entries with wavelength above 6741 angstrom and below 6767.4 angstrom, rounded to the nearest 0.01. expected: 21.99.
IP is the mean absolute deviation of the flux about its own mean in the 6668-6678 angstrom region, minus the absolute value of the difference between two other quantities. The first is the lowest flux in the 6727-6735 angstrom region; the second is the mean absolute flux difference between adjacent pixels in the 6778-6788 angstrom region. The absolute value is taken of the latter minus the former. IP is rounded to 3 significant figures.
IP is -17.6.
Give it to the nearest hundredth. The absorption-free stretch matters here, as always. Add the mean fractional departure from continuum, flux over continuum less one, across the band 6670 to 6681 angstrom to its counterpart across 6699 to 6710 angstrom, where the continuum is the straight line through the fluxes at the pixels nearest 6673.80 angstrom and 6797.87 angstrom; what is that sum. 0.18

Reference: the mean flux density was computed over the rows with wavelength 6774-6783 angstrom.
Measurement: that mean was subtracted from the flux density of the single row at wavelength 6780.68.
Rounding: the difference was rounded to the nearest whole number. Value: -2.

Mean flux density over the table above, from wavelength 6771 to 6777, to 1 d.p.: 23.9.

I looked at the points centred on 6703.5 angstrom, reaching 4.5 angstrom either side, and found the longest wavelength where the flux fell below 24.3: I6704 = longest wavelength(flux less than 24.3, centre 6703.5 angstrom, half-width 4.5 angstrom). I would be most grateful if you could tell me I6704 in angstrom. 6704.60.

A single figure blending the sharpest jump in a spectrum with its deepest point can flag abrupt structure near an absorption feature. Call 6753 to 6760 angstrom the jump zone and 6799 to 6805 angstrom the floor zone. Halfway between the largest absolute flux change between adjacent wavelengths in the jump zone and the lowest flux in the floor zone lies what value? 15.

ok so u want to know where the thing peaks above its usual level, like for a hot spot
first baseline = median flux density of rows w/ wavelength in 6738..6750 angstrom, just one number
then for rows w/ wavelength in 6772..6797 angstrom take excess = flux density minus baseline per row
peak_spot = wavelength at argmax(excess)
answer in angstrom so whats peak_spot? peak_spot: 6772.87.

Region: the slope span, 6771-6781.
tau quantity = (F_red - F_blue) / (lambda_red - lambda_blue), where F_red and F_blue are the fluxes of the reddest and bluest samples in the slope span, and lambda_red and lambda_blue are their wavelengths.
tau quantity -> -0.4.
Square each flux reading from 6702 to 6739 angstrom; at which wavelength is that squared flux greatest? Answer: 6732.45 angstrom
